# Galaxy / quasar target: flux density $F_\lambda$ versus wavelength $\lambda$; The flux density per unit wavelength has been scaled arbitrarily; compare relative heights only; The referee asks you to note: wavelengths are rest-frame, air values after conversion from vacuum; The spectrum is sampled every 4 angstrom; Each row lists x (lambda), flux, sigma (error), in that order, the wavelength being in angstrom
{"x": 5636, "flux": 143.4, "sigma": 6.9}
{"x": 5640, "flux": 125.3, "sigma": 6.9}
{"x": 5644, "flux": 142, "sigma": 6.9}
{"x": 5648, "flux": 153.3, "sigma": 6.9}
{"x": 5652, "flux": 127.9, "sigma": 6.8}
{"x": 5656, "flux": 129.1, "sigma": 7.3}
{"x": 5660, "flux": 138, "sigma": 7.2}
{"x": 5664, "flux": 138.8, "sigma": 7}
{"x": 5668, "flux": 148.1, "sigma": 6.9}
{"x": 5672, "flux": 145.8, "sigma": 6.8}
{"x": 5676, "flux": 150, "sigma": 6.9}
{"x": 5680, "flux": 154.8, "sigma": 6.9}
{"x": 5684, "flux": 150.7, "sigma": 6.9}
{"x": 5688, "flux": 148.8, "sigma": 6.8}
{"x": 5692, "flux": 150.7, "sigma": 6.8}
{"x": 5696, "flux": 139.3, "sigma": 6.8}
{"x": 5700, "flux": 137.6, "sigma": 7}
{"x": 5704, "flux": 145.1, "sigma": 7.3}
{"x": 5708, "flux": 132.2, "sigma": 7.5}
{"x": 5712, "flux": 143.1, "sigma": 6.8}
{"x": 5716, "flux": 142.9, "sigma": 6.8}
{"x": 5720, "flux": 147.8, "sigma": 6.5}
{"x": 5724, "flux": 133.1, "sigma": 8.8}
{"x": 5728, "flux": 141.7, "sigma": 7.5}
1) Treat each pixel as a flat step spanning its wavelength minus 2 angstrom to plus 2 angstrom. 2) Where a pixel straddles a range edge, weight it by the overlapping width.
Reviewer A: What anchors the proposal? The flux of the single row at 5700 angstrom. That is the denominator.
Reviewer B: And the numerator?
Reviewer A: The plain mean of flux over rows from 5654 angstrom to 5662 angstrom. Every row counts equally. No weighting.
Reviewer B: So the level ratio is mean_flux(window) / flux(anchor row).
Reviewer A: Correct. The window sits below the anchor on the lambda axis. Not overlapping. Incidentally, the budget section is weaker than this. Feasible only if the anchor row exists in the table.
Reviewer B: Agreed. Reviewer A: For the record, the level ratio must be 0.97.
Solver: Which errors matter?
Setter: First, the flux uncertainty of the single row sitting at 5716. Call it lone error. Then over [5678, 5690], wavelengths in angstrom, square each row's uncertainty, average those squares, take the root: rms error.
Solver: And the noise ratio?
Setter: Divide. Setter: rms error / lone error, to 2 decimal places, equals 1.01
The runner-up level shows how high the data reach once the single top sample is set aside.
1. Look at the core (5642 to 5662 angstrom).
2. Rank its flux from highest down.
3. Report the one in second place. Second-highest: 142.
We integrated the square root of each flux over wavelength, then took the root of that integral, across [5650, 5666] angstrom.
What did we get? 13.6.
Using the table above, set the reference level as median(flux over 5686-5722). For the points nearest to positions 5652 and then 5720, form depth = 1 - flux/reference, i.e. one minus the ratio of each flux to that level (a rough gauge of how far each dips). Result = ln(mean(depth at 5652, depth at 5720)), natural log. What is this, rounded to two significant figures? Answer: -3.3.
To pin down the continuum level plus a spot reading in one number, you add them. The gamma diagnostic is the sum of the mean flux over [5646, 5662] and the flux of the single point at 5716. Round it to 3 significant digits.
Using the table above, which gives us 280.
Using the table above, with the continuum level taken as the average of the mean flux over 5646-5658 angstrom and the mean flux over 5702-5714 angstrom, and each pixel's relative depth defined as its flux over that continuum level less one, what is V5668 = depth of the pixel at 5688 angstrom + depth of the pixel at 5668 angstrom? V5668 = 0.14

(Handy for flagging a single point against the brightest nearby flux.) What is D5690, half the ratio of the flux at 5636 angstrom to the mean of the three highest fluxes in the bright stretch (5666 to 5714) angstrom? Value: 0.472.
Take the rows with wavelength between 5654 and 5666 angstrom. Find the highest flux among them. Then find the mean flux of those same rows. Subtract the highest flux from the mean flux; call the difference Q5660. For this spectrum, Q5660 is -3.5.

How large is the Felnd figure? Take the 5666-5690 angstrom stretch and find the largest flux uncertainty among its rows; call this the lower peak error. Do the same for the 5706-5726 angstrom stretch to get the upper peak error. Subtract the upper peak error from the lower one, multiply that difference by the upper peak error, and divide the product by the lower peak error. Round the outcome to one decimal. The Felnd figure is -2.4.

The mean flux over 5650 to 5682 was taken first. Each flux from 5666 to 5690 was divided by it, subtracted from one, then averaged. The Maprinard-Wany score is -0.06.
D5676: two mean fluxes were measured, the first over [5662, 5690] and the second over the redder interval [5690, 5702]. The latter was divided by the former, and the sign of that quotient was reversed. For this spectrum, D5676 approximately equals -0.96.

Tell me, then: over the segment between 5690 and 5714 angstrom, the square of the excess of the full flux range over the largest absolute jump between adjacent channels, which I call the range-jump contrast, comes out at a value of 31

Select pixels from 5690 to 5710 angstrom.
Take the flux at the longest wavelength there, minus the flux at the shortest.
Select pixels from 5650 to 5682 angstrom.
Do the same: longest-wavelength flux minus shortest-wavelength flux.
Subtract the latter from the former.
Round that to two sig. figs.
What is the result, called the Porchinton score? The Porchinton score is -45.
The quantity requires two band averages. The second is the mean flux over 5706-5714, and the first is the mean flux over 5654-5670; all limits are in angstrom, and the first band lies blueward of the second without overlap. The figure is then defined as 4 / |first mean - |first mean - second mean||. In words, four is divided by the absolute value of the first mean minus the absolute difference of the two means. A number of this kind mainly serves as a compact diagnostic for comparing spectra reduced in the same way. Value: 0.0291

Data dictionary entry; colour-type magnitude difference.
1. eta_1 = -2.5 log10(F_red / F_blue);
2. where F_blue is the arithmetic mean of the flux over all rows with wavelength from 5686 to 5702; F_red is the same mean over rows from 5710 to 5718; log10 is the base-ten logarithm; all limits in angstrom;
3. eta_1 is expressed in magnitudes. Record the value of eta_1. 0.01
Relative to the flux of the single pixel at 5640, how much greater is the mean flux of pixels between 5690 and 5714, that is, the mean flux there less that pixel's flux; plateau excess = 16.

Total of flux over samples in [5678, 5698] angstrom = 744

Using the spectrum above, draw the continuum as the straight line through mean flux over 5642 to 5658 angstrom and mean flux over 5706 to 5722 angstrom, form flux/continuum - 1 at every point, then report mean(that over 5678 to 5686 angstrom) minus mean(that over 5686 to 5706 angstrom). 0.066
